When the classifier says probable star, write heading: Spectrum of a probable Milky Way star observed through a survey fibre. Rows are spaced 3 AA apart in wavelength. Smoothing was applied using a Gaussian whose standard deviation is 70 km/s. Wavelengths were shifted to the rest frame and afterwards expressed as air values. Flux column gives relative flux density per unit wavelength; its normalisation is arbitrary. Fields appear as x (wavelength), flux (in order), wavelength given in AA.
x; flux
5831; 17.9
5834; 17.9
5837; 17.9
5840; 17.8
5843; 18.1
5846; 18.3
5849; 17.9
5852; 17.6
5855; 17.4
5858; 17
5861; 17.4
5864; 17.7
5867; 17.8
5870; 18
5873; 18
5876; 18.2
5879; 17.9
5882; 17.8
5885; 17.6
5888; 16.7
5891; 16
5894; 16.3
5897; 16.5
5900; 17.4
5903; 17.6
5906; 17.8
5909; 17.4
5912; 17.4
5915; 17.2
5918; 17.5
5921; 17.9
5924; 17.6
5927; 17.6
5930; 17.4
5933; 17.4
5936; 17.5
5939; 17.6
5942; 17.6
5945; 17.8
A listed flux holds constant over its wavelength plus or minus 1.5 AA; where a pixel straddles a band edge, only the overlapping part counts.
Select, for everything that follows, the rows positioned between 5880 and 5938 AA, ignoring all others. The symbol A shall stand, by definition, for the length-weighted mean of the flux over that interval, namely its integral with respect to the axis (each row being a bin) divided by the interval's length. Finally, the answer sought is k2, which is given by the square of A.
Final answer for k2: 299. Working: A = 17.3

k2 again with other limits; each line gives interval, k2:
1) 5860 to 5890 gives 313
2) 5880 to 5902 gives 287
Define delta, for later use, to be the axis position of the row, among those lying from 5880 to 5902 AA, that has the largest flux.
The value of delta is 5882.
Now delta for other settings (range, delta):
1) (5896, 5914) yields 5906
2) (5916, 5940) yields 5921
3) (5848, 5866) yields 5849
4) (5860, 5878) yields 5876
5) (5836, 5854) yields 5846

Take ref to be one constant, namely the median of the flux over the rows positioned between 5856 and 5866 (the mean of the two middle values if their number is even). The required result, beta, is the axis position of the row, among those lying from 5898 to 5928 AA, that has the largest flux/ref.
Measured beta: 5921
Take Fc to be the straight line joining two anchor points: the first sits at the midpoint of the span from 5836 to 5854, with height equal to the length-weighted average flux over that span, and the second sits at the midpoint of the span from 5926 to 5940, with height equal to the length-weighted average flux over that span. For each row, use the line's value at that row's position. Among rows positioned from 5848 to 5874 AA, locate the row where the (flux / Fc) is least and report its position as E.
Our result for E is 5858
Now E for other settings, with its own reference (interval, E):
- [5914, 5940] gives 5915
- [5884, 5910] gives 5891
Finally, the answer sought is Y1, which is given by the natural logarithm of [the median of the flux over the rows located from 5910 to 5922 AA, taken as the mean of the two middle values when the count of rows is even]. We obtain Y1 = 2.86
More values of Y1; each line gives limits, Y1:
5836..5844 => 2.88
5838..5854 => 2.88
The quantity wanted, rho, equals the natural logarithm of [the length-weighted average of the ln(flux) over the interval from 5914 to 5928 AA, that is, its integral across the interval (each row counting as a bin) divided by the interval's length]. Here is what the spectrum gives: 1.05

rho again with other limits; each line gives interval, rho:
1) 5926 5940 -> 1.05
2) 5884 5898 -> 1.03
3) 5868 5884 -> 1.06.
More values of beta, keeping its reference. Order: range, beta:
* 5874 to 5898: 5876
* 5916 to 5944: 5921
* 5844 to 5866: 5846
